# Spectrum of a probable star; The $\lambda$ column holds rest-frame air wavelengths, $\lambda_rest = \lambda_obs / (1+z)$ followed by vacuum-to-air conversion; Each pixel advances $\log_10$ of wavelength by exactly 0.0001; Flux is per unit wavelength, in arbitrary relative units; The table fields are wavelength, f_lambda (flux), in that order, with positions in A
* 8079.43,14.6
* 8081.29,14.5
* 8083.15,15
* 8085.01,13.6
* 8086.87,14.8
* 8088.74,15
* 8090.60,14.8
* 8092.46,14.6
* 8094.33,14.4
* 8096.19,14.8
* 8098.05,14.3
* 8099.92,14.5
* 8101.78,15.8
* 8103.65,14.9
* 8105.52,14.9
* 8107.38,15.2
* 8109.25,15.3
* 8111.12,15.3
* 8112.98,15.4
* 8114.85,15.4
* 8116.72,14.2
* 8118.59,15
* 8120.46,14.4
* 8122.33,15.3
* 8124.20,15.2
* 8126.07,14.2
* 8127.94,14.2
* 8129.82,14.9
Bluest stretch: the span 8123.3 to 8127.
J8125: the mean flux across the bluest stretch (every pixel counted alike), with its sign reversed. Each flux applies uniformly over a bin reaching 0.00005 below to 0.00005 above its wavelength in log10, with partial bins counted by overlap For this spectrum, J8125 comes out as -14.7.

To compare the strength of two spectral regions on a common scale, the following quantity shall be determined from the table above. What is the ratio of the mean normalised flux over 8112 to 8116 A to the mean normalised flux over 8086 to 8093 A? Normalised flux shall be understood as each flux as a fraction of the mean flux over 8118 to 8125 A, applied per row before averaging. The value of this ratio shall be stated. 1.04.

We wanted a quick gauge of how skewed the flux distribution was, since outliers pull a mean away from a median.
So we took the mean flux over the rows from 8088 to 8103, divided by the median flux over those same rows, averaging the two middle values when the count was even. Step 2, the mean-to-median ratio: 1.01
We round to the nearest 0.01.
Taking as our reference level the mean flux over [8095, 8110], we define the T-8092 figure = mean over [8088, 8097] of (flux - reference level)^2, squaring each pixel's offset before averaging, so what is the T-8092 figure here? 0.10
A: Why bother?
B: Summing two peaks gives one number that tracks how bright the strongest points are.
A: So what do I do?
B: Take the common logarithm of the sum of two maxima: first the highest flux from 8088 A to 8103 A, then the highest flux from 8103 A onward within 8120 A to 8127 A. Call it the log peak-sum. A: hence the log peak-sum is 1.493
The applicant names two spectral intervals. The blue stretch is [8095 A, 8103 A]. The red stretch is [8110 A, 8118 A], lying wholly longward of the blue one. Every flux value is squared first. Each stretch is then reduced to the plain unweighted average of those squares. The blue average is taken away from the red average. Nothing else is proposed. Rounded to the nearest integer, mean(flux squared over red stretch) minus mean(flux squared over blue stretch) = 7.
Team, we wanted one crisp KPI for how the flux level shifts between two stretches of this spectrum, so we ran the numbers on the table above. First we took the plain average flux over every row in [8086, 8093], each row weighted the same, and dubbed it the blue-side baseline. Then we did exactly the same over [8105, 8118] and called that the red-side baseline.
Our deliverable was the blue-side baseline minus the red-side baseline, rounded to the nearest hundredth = -0.30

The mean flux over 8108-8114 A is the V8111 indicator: 15.3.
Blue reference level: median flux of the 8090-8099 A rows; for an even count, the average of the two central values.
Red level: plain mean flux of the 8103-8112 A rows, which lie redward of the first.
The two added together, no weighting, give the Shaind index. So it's 29.72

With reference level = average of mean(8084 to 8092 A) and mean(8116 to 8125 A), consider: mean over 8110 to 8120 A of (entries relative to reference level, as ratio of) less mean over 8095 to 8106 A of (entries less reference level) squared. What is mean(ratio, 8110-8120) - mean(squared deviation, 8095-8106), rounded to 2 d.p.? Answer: 0.77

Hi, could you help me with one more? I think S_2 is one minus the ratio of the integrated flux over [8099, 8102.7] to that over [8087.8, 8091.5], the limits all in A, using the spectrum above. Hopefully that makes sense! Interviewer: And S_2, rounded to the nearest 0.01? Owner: -0.02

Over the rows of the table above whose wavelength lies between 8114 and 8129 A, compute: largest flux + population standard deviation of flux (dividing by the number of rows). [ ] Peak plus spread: 15.9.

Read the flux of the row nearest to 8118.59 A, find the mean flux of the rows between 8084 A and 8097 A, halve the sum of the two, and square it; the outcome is 219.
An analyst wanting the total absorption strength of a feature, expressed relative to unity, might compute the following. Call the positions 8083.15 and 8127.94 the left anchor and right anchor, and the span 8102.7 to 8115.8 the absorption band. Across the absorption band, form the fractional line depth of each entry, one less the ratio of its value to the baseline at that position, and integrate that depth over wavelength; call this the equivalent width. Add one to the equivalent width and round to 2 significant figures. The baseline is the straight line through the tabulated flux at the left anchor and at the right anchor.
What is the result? 0.40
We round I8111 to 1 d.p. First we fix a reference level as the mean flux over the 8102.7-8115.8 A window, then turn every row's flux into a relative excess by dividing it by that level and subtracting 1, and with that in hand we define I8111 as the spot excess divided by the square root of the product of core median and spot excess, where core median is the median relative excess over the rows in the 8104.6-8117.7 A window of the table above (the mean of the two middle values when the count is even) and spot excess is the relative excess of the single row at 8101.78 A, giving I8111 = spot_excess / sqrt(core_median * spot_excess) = 2.4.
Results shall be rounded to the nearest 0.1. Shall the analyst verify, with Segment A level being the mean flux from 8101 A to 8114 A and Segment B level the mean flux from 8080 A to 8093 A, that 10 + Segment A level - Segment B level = 10.6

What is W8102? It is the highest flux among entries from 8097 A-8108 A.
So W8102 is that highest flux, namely 15.8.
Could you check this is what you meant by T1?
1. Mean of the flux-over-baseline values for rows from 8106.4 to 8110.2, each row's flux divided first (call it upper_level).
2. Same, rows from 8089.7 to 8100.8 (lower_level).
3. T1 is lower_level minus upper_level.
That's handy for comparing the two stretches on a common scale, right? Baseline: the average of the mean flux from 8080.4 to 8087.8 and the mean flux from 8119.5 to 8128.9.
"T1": -0.047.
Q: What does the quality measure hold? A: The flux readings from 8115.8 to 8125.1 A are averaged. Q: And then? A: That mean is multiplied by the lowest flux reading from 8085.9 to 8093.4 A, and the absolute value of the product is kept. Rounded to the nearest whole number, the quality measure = 216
